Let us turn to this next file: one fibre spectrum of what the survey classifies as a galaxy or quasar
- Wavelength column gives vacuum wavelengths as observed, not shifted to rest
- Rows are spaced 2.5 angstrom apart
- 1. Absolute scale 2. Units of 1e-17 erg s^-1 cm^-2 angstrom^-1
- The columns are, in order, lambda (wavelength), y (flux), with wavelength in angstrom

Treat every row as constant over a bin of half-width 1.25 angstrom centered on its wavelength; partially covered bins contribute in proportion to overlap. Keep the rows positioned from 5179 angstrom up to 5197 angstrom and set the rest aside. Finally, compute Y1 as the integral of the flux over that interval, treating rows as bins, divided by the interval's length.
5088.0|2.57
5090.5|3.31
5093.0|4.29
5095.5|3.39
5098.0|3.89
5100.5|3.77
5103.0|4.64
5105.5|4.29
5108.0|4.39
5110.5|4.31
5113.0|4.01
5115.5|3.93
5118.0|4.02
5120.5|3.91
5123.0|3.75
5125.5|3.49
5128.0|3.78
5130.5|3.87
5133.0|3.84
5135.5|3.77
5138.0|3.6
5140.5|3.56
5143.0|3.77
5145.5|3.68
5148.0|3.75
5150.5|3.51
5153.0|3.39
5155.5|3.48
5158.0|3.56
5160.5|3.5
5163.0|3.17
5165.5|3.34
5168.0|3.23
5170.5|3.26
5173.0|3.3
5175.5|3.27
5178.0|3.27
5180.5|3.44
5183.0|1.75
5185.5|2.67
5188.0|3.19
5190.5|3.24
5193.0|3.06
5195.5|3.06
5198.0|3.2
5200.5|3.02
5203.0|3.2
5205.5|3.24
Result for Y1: 2.92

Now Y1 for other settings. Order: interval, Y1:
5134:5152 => 3.66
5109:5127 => 3.92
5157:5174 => 3.33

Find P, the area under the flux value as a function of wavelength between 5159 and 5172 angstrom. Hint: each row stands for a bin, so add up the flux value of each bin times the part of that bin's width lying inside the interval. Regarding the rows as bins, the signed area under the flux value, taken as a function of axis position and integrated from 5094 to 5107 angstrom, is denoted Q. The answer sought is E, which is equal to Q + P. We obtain 95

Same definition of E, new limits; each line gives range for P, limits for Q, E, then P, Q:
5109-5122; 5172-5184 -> 89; 52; 36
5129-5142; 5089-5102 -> 97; 48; 48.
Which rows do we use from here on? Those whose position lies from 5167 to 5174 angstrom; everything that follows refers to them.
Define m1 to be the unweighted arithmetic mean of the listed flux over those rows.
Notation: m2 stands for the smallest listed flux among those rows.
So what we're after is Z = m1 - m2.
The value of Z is 0.03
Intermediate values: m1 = 3.26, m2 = 3.23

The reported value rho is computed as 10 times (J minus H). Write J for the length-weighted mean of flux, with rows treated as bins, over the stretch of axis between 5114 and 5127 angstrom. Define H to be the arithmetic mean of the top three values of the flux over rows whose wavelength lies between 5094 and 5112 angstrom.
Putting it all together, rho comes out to -6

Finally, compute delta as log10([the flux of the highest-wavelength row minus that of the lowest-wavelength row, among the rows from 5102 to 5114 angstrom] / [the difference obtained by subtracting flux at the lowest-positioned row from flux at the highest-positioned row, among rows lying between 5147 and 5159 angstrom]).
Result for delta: 0.5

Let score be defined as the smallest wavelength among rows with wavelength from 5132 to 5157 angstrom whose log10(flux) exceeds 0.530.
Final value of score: 5133.0 angstrom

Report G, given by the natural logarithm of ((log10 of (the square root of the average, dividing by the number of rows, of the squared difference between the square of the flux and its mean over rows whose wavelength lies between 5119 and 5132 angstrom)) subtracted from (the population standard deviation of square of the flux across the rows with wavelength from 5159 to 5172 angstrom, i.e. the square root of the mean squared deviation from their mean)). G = -0.3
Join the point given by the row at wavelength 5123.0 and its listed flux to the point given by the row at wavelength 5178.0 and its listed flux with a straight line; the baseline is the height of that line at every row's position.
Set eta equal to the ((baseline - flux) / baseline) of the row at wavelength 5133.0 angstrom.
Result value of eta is -0.05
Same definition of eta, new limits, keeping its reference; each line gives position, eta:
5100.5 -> 0.04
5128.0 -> -0.02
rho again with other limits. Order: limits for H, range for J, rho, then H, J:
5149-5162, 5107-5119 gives 6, 3.52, 4.13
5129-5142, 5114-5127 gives 0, 3.83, 3.82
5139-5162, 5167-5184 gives -6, 3.73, 3.09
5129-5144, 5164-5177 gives -5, 3.83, 3.28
